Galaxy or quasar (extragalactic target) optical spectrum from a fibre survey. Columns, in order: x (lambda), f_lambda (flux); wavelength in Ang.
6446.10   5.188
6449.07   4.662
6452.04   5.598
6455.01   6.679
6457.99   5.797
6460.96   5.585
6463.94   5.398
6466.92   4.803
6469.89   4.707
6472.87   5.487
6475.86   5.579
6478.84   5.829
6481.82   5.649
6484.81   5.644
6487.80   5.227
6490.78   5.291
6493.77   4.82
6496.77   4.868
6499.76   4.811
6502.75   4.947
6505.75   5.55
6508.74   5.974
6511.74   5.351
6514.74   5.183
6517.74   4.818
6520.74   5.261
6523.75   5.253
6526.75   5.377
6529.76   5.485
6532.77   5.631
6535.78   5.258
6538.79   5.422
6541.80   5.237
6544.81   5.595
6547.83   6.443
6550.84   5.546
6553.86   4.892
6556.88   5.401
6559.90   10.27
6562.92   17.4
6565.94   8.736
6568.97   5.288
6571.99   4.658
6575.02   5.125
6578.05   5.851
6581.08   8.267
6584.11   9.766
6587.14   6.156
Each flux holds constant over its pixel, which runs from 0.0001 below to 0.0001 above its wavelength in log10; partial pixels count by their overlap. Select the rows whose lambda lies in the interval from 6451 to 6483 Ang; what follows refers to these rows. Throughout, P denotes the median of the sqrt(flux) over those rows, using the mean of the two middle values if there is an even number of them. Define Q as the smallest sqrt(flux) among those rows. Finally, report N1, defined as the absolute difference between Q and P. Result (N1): 0.19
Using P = 2.36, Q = 2.17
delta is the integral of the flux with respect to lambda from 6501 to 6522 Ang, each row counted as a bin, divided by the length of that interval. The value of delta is 5.29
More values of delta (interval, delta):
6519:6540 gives 5.38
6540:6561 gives 6.11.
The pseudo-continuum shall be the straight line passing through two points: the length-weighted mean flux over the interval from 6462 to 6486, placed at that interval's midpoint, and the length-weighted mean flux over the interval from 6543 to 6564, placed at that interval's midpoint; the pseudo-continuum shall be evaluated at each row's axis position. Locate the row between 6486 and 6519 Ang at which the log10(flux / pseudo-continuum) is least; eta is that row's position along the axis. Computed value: 6517.74 Ang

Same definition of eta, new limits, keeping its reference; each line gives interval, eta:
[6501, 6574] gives 6571.99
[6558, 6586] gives 6571.99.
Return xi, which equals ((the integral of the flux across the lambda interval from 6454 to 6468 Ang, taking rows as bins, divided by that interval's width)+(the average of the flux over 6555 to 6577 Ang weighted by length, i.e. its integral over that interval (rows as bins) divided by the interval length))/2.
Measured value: 6.83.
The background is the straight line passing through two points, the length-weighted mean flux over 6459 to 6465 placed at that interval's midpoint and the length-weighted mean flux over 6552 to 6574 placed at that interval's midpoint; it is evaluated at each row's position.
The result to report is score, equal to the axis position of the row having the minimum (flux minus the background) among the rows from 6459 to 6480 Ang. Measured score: 6469.89 Ang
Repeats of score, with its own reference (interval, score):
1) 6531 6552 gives 6541.80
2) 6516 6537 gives 6517.74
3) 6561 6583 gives 6571.99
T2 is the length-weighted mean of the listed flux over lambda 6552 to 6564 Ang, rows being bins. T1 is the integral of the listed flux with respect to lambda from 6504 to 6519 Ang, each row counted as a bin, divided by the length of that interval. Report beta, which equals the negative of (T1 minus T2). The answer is 3.7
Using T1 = 5.38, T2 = 9.1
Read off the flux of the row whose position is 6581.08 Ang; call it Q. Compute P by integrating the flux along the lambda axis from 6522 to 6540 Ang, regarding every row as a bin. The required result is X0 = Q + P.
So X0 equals 105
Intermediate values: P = 97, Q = 8.267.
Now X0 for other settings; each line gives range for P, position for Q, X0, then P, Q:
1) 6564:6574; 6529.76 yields 72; 67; 5.485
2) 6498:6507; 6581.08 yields 54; 46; 8.267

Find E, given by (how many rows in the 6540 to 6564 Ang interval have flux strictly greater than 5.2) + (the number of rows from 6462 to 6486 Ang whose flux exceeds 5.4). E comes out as 12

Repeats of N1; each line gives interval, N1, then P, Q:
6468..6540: 0.14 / 2.31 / 2.17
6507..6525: 0.10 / 2.29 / 2.19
